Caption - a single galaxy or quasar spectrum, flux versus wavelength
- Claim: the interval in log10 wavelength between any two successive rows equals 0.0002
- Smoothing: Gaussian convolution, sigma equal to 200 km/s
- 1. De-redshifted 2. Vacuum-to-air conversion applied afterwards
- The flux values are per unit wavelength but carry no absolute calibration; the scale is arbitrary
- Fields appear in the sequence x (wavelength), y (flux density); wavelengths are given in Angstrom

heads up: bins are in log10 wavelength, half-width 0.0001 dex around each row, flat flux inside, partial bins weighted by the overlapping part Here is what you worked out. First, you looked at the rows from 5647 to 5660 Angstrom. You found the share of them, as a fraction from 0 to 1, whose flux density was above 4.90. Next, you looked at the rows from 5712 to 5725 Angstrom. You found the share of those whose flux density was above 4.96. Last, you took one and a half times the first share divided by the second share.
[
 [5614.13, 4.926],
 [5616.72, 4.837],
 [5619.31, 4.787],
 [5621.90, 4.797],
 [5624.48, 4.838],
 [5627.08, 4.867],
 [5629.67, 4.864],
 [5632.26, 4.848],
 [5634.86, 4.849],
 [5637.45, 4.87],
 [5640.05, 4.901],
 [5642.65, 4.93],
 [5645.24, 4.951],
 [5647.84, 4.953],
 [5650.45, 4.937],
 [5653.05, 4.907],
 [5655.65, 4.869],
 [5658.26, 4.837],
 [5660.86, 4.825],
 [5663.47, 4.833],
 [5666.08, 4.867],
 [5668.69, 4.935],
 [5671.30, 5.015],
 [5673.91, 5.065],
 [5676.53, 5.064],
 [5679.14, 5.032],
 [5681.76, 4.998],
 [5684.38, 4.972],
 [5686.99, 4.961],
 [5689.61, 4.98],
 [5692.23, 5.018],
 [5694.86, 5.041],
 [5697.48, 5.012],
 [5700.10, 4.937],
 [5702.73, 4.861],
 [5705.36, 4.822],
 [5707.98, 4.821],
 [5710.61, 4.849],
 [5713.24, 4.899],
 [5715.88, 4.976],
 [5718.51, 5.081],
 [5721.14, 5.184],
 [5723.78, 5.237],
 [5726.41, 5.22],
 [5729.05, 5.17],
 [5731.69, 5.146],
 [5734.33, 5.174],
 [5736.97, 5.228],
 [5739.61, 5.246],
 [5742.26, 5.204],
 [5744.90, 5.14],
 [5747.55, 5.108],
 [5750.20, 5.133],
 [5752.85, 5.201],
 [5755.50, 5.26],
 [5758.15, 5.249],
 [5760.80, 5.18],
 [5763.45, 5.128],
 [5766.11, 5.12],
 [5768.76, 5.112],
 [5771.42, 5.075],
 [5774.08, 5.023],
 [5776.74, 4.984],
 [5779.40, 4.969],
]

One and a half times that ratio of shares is 1.1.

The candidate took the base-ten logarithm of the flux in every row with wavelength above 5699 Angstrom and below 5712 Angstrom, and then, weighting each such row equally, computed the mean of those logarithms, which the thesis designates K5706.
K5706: 0.686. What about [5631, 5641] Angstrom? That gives 0.687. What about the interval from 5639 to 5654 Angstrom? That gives 0.693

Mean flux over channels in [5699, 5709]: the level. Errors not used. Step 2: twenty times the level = 97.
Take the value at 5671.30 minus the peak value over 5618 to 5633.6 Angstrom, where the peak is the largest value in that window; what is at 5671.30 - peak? 0.15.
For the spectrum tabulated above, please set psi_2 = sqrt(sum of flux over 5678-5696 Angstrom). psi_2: 5.9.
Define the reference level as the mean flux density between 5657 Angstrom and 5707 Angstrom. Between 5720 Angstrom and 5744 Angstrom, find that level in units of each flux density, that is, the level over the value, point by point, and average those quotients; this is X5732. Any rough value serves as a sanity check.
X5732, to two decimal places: 0.95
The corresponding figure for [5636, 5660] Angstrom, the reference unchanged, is 1.01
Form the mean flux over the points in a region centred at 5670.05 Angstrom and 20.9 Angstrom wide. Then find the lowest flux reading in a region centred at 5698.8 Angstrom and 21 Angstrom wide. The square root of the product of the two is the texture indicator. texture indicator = 4.89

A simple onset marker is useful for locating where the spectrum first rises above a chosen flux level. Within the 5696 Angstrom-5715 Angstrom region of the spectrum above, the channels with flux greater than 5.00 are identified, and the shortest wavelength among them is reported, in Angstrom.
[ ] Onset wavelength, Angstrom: 5697.48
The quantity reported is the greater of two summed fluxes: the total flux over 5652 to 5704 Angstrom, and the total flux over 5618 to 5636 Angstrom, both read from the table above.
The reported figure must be 99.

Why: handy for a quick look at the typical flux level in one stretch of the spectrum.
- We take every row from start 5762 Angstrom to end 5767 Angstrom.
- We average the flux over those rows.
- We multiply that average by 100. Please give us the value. 512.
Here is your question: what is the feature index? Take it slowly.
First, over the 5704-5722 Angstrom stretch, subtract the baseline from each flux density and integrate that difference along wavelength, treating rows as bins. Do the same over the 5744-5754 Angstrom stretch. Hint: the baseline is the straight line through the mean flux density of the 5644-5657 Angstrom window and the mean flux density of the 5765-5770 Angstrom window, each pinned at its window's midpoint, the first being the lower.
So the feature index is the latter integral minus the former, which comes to 2.1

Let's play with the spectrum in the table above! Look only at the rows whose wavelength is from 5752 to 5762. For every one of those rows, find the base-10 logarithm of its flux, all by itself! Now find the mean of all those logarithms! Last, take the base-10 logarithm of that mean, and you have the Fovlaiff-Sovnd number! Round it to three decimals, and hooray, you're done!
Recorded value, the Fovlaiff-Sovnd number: -0.144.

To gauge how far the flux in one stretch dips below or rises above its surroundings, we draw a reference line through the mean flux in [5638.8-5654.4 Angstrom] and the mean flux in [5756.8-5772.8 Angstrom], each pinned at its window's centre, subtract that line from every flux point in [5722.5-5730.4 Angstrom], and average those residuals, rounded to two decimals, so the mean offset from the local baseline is 0.13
